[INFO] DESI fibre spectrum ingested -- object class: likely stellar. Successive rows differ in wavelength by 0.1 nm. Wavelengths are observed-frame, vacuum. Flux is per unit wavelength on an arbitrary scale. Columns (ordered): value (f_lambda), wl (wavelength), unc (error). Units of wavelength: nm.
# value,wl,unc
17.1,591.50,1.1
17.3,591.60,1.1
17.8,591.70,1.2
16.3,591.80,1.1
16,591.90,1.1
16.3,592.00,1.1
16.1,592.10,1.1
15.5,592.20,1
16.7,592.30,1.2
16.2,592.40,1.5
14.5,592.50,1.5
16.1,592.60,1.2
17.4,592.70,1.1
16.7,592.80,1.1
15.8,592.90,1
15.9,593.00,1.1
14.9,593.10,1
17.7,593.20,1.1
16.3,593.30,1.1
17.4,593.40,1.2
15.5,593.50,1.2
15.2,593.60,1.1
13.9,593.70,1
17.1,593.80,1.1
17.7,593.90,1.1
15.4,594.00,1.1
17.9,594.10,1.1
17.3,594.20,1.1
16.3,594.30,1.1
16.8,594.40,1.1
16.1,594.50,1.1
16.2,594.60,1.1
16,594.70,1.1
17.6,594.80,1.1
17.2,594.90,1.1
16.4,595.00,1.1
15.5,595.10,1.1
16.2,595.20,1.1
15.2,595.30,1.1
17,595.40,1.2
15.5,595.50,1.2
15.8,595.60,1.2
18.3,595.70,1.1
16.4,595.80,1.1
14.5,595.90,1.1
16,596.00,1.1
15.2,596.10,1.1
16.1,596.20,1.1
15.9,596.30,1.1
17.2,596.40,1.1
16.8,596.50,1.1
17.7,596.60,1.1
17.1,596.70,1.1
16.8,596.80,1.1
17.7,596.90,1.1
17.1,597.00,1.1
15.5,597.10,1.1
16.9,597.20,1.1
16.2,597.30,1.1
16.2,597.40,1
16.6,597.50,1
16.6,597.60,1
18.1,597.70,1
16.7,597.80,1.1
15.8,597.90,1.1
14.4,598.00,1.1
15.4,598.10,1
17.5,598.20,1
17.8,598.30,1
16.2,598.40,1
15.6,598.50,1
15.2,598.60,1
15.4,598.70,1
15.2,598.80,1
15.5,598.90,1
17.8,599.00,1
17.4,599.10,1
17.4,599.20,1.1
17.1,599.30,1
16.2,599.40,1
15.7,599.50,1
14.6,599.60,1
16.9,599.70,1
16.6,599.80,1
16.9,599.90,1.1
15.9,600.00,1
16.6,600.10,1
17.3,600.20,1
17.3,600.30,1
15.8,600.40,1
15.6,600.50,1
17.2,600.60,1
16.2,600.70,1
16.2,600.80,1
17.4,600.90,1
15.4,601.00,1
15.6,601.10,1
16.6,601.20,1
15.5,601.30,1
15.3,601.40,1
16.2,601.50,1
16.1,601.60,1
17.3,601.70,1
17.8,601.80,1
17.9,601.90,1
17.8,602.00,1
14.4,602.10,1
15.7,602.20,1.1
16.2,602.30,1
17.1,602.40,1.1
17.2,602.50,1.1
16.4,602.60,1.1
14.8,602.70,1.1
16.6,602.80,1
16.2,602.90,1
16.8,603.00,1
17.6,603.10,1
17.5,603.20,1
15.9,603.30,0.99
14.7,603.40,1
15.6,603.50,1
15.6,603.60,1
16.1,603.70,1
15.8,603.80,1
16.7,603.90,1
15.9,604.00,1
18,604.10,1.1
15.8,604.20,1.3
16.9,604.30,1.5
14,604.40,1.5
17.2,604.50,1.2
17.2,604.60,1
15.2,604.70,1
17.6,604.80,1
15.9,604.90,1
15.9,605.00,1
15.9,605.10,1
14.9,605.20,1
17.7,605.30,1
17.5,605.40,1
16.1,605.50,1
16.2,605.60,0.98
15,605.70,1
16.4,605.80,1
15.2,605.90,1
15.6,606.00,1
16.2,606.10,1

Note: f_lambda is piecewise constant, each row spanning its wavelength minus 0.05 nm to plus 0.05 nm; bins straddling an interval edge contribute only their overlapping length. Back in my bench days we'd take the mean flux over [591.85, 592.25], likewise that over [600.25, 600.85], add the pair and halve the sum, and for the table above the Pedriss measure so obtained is 16.2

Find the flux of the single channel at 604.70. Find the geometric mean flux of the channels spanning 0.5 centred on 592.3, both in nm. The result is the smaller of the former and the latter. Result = 15.2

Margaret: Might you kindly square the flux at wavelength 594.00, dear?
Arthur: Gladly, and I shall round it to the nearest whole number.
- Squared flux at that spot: 237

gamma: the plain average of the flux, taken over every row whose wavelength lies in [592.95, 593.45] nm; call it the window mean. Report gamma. 16.4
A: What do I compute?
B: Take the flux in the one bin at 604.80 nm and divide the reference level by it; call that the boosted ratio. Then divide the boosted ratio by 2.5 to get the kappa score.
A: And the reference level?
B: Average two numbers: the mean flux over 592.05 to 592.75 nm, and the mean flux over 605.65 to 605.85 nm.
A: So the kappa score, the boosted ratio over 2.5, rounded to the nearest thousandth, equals 0.361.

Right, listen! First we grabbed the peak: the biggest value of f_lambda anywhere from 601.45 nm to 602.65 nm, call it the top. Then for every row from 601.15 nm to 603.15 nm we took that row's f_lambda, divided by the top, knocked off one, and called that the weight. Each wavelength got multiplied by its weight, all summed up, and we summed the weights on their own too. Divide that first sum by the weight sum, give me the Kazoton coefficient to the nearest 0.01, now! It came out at 602.10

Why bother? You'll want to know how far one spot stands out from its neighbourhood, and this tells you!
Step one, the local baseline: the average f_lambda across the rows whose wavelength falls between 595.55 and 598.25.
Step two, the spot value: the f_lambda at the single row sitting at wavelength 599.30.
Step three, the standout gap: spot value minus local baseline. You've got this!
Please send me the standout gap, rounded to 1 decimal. 0.6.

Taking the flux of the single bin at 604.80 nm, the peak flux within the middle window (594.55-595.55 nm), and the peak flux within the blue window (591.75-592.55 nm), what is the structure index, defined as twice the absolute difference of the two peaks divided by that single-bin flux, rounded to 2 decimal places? 0.10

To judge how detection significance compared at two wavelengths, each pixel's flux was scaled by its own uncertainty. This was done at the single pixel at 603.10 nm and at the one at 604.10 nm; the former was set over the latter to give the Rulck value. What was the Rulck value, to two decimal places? 1.08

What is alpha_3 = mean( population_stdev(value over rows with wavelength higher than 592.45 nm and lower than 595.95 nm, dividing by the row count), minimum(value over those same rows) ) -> 7.47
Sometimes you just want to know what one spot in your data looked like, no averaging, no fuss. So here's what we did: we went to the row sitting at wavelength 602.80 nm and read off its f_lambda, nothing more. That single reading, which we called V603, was 16.6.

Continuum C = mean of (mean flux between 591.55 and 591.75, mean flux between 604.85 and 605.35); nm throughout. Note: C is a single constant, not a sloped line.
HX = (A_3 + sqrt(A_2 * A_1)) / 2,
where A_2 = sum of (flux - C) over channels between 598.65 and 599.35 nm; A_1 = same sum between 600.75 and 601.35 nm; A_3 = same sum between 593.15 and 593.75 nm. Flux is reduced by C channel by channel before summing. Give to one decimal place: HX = -1.0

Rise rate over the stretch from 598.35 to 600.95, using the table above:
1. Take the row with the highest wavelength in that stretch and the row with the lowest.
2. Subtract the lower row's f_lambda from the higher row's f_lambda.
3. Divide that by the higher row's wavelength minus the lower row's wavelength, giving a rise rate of 0.5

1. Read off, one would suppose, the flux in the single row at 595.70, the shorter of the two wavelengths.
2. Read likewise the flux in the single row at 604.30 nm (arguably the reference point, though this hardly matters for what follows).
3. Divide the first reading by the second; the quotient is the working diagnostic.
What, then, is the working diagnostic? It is 1.08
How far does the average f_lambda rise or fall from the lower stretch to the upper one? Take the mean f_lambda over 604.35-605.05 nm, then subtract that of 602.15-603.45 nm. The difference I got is -0.2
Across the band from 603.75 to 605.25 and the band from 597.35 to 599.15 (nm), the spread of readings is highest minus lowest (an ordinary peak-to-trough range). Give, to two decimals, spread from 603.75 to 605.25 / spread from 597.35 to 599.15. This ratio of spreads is 1.08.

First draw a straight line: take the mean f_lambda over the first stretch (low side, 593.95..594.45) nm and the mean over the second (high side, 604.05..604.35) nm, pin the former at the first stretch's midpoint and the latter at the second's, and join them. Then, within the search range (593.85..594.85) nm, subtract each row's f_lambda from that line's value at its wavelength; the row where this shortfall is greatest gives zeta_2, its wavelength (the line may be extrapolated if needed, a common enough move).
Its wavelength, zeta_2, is 594.00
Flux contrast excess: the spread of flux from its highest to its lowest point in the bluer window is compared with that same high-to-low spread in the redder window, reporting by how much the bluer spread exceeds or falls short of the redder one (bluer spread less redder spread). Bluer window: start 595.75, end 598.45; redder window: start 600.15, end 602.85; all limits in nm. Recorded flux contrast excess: 0.2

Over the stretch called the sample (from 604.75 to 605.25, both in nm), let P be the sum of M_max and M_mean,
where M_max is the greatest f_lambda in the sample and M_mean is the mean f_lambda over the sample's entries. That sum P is 33.6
